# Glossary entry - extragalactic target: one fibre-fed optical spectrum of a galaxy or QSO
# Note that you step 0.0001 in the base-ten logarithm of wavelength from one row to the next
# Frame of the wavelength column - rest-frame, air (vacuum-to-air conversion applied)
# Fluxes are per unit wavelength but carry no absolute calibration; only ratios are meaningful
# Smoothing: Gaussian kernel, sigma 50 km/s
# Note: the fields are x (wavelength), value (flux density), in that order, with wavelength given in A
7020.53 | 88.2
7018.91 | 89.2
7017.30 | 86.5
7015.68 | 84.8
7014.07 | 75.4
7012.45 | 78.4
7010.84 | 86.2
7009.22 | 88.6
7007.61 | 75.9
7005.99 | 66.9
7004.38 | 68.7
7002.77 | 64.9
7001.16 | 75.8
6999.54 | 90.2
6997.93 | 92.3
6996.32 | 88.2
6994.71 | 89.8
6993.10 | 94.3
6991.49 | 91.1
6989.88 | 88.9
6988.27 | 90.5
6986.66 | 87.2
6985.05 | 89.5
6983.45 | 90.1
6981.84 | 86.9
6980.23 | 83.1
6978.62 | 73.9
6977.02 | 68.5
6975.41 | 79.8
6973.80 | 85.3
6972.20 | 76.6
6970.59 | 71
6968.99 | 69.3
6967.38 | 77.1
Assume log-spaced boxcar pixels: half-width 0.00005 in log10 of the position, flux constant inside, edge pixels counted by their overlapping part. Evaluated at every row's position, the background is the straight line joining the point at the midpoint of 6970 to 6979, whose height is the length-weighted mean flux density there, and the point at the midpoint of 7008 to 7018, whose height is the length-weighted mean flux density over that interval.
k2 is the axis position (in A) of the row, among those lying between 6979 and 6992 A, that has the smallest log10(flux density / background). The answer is 6980.23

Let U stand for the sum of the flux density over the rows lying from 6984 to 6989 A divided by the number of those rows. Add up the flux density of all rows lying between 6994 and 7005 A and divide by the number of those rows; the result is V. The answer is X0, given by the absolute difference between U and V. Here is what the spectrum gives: 7.7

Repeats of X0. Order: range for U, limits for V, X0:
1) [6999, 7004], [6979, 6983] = 8.0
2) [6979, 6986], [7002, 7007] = 20.6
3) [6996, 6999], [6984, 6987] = 1.9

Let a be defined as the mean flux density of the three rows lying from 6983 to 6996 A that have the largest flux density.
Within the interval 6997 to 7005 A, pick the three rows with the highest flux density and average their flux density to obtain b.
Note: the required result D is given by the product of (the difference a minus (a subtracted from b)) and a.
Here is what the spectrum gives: 8997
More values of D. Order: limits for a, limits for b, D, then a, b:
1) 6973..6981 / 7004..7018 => 6484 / 82.7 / 87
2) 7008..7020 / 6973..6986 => 7697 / 88.1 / 89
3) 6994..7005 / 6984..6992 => 8275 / 90.8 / 90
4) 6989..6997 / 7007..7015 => 9088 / 91.7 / 84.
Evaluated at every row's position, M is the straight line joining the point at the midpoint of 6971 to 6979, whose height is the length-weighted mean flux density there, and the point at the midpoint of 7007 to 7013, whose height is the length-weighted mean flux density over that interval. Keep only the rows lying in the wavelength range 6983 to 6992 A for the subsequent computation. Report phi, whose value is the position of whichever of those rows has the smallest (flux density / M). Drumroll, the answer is 6986.66 A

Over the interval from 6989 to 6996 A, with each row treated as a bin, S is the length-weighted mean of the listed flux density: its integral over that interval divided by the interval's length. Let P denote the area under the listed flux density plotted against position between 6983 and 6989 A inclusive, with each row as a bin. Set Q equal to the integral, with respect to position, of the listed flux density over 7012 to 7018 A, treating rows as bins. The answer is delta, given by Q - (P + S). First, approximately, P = 536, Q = 488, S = 91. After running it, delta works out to -139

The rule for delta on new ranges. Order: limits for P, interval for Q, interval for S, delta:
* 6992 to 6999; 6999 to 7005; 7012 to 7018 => -273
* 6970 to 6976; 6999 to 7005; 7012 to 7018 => -105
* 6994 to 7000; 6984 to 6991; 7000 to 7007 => 13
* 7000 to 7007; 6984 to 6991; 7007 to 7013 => 50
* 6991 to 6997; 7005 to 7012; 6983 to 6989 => -81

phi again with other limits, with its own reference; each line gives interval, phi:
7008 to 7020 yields 7014.07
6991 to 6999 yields 6996.32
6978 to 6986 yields 6978.62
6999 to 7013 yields 7002.77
